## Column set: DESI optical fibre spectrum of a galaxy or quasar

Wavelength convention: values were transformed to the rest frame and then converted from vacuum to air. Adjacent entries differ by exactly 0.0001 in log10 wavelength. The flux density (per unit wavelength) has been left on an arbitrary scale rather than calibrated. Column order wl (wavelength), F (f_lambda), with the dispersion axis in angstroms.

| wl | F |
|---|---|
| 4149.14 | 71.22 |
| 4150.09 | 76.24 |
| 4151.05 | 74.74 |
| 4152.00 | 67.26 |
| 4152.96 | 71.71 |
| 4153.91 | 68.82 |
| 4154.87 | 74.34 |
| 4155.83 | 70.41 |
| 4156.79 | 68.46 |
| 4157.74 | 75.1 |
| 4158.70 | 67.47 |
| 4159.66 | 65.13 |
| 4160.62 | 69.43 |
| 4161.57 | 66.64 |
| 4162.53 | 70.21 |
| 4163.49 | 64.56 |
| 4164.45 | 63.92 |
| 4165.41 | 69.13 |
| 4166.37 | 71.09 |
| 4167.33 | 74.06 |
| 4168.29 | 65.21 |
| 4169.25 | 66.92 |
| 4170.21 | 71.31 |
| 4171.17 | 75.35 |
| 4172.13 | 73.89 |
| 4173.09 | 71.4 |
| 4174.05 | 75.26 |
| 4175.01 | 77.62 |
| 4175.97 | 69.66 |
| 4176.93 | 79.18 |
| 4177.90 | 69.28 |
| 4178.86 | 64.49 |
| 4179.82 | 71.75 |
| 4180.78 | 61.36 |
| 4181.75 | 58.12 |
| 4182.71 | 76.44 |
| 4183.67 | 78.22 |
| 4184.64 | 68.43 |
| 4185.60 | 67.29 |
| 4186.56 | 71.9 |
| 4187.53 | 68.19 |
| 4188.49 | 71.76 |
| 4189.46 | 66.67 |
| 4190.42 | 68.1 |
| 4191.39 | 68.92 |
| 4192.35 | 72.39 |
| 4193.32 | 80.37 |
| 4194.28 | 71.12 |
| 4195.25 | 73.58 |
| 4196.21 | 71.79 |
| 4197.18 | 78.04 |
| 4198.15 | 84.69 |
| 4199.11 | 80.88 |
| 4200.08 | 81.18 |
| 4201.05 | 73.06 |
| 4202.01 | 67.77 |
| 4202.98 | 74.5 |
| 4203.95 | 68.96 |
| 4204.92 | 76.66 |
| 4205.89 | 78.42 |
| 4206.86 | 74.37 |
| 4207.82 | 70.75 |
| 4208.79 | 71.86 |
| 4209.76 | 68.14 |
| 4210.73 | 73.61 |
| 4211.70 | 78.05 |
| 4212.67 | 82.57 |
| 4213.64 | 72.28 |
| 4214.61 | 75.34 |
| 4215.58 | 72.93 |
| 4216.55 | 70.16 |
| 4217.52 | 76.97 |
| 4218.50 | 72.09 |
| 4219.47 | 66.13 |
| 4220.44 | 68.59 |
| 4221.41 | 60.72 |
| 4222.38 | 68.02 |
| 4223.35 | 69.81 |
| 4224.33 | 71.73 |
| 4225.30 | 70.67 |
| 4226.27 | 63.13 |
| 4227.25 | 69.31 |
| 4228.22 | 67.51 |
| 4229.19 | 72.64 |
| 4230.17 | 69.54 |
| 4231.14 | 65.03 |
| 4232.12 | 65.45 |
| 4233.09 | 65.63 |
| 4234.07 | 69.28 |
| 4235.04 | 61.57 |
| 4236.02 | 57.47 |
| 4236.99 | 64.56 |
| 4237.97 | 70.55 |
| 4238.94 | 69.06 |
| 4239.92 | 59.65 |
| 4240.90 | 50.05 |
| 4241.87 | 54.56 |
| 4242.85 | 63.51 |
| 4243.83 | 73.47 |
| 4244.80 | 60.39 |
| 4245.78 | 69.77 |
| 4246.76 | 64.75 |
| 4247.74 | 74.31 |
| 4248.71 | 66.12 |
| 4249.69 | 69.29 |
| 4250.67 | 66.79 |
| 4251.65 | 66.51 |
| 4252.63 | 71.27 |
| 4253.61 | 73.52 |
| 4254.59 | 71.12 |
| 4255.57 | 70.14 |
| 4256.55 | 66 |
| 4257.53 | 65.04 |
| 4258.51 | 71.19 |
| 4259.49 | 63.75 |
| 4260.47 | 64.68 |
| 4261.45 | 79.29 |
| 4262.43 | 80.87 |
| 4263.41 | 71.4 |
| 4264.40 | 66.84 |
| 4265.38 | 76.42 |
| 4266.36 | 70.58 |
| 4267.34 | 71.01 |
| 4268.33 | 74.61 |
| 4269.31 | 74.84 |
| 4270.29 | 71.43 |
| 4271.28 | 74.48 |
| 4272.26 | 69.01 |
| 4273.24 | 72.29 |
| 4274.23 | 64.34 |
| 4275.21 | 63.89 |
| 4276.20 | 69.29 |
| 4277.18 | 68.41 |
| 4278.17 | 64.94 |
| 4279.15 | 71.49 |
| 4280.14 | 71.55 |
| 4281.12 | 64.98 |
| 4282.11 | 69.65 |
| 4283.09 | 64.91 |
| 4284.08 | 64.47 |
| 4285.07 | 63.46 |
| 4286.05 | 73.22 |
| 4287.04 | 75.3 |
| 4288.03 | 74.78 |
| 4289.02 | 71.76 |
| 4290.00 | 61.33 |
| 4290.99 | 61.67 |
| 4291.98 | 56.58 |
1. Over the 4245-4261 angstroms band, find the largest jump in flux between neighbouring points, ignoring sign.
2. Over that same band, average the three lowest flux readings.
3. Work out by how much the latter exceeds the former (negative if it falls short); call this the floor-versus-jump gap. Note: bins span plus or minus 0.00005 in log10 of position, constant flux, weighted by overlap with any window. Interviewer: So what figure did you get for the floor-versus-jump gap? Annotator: 55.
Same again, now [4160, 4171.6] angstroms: 56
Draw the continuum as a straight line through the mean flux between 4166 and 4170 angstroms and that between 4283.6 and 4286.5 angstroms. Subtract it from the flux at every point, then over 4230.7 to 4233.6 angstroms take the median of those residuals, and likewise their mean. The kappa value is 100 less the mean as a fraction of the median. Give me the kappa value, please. 99.0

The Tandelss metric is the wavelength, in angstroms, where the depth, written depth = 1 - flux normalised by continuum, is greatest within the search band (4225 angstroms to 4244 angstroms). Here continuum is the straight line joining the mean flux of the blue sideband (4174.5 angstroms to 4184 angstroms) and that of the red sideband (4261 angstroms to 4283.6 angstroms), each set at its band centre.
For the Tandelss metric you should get 4240.90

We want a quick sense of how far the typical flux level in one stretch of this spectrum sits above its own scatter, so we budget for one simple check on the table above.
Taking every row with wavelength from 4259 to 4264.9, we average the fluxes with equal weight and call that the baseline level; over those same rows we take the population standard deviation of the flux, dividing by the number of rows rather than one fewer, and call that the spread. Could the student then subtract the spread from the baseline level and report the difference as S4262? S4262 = 64.4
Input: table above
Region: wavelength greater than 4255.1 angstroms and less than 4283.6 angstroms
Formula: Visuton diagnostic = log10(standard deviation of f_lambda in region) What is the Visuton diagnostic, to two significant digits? 0.66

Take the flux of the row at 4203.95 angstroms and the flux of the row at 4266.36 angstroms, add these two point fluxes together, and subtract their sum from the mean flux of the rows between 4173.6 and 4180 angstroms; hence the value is -67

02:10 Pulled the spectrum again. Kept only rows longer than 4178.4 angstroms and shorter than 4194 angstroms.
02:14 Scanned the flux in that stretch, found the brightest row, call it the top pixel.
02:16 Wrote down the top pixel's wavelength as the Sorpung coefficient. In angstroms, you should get 4193.32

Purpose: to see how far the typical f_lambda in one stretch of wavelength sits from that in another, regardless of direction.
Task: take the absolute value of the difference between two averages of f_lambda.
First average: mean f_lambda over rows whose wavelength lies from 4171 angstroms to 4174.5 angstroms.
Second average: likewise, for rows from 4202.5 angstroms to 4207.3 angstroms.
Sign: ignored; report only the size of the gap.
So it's 1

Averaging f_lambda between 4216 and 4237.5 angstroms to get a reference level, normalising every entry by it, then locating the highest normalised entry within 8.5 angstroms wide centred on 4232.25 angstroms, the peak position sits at 4229.19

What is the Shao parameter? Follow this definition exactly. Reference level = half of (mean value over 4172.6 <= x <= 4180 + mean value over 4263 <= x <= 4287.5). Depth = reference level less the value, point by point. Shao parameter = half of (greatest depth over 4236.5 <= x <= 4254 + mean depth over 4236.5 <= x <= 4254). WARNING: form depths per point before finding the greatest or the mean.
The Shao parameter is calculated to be 13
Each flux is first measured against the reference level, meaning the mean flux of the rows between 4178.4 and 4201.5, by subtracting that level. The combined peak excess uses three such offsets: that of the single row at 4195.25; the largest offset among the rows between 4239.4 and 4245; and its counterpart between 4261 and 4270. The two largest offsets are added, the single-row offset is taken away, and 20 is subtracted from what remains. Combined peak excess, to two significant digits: -11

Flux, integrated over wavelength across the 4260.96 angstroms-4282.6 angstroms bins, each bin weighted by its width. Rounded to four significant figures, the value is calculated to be 1536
